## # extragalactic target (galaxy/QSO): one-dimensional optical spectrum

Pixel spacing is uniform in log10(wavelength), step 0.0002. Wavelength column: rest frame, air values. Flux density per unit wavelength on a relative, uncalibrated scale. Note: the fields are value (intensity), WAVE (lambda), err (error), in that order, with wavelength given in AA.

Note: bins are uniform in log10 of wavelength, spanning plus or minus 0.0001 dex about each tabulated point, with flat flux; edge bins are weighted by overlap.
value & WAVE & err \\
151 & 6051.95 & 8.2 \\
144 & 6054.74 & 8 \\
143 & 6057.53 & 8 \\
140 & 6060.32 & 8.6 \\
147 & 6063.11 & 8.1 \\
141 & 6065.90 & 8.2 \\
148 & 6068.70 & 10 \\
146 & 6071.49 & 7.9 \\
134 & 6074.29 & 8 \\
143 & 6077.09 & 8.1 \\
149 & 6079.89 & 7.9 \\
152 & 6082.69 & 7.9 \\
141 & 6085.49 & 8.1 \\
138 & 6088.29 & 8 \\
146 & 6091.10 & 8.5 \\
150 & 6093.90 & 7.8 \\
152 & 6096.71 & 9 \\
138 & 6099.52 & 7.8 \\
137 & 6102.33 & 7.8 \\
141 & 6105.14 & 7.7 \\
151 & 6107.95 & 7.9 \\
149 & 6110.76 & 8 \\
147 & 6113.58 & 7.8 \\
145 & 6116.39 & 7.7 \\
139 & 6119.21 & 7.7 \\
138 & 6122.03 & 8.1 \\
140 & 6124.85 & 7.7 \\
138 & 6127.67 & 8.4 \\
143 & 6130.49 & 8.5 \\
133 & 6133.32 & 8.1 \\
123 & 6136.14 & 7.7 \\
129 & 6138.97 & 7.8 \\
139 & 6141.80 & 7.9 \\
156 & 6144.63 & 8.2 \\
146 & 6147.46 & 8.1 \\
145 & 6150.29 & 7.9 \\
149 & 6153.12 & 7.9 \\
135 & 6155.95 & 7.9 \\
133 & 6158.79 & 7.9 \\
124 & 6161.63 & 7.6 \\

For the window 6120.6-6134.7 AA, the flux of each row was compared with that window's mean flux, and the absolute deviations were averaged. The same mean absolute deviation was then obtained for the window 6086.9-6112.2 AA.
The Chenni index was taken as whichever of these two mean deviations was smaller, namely 2.5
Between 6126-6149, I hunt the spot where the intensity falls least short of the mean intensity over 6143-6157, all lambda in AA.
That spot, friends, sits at 6144.63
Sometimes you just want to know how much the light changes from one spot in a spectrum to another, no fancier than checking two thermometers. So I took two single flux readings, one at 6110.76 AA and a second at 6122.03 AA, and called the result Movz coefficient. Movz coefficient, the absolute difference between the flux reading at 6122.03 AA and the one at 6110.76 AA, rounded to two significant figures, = 11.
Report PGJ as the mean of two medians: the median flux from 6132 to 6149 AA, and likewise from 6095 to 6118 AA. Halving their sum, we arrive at 141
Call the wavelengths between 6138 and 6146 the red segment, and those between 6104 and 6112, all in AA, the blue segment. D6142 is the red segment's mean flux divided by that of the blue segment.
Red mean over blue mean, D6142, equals 0.96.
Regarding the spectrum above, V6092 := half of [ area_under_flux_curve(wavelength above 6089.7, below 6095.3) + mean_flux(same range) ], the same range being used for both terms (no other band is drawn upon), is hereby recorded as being 489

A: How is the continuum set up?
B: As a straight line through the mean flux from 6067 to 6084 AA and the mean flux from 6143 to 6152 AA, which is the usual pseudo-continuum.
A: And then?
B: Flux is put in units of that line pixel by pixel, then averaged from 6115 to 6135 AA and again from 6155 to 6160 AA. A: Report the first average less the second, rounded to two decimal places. 0.05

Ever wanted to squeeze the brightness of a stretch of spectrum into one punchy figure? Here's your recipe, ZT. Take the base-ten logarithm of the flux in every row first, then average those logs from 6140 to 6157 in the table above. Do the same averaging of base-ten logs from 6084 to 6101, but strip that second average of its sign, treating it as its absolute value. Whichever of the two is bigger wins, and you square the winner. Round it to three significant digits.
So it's 4.67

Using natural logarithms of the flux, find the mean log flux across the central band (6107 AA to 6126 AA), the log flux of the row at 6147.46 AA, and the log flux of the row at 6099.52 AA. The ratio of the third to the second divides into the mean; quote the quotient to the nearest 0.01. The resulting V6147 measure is 5.03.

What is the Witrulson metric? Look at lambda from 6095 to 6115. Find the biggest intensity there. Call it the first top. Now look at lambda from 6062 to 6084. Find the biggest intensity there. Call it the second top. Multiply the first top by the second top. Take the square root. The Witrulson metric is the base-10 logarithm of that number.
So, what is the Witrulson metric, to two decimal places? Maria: 2.18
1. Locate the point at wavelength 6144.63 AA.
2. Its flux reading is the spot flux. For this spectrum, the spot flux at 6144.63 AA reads 156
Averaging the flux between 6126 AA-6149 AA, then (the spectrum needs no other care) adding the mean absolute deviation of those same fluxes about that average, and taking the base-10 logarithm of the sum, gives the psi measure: 2.16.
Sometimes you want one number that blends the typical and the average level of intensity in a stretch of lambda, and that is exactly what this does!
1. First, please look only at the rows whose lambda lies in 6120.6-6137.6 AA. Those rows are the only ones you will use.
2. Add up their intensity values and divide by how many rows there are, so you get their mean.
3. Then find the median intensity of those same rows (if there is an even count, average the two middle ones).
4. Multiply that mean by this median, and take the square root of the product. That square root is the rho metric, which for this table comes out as 137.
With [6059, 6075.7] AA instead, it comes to 143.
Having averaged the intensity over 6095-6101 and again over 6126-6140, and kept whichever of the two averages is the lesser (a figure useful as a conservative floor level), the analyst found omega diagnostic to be 133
